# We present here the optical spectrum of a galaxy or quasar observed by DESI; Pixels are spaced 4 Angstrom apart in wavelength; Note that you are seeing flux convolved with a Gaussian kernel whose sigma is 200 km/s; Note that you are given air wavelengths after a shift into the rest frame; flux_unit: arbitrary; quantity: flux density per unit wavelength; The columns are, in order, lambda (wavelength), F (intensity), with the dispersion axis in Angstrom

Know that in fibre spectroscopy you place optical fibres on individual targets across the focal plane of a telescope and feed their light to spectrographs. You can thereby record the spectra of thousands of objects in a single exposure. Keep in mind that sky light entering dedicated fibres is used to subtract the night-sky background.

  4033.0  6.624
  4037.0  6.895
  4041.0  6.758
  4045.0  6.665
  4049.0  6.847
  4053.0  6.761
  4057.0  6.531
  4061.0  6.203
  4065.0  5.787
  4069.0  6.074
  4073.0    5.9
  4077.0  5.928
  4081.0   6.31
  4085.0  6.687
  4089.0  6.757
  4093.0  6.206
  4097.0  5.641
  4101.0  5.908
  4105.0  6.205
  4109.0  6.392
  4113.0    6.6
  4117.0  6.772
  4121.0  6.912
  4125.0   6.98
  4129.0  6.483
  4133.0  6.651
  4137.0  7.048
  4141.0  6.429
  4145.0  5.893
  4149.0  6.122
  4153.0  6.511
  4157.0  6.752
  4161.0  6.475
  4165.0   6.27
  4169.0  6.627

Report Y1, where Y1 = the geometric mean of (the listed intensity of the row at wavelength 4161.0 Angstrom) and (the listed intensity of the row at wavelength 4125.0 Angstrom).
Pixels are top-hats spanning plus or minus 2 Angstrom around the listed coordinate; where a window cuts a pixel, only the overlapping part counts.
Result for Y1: 6.7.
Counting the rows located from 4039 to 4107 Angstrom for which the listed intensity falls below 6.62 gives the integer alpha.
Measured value 11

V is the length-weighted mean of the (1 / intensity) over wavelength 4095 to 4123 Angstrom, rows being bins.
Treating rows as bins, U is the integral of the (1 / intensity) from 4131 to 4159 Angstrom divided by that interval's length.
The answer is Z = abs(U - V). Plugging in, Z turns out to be 0.0036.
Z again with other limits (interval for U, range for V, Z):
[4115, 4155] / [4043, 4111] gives 0.0073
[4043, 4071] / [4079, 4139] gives 0.0022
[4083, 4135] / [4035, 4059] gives 0.0066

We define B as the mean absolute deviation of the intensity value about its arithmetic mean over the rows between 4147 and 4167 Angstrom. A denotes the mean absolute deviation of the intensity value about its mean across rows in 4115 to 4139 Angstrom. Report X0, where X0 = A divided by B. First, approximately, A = 0.17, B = 0.18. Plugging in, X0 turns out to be 0.9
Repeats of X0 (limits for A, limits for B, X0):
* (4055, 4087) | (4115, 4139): 1.5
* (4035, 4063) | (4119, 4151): 0.5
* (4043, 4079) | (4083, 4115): 1.2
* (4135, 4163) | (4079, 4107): 0.9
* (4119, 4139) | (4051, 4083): 0.7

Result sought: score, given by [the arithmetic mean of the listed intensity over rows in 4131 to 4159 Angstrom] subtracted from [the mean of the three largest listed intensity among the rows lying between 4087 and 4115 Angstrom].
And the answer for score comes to 0.1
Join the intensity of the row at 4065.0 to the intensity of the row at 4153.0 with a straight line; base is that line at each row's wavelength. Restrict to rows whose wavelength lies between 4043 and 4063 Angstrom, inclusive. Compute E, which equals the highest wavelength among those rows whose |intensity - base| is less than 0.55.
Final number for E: 4061.0 Angstrom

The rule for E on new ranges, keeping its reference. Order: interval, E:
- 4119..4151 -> 4149.0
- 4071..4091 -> 4081.0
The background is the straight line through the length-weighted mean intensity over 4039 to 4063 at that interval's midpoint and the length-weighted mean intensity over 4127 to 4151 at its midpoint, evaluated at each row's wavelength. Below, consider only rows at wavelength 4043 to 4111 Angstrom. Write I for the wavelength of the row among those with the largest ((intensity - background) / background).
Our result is 4049.0 Angstrom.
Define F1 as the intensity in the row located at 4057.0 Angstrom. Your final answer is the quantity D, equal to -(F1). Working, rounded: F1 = 6.531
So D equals -6.5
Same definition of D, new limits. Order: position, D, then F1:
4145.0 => -5.9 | 5.893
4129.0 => -6.5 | 6.483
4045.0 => -6.7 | 6.665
